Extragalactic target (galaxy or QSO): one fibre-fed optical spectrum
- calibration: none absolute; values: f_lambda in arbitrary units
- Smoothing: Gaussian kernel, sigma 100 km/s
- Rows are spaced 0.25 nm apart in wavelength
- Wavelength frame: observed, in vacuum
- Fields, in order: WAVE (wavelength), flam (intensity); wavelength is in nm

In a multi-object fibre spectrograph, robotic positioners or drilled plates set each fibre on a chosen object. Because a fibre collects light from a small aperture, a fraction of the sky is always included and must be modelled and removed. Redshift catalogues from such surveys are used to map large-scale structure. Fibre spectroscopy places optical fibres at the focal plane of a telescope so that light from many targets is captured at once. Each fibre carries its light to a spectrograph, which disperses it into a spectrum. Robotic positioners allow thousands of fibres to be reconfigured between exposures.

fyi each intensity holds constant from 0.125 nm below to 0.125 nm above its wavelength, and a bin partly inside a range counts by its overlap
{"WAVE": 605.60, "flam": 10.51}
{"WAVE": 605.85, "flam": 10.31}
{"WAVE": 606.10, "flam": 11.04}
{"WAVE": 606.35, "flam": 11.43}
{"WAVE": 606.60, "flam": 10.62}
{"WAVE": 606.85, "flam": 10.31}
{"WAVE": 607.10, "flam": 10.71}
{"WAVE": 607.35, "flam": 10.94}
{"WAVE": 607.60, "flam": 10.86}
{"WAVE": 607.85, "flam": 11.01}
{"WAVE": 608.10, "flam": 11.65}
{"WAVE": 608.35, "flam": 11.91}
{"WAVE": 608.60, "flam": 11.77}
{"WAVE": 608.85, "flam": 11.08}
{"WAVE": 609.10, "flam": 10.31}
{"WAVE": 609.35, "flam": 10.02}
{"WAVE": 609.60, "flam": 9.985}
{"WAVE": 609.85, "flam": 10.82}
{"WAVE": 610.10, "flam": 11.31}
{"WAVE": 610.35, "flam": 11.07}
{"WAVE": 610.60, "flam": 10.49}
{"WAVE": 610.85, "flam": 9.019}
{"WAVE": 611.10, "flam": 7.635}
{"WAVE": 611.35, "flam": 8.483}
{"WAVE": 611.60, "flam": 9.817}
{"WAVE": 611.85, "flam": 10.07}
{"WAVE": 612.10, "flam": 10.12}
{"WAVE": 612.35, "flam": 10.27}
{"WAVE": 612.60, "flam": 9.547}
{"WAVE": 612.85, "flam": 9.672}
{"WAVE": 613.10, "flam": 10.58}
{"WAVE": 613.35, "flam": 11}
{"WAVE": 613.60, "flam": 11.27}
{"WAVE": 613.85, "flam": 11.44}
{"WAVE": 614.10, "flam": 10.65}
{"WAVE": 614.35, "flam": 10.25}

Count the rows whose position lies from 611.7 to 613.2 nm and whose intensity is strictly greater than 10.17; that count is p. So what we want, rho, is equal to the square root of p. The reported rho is 1.4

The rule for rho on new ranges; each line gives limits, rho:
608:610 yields 2.4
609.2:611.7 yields 2.0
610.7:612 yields 0.0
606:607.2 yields 2.2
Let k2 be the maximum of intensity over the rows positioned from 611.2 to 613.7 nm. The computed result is 11.27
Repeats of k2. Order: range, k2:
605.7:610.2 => 11.91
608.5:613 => 11.77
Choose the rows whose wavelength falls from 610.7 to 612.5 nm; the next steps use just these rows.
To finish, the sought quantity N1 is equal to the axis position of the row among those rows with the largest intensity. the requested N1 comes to 612.35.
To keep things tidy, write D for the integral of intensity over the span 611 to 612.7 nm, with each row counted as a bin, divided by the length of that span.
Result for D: 9.4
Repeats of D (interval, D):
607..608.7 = 11.3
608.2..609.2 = 11.3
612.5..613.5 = 10.2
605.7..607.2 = 10.7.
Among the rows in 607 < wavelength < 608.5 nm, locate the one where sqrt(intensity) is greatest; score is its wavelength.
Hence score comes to 608.35 nm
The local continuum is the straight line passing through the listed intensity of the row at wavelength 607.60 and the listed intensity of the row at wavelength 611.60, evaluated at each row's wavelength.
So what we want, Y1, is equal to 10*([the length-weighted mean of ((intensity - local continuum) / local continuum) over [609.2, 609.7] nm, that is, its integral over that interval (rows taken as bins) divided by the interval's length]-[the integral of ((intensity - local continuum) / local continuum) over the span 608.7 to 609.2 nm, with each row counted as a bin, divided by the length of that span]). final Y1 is -0.6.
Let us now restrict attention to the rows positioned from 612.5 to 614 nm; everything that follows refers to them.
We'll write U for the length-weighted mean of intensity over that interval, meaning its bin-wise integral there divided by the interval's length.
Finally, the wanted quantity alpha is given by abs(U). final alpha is 10.6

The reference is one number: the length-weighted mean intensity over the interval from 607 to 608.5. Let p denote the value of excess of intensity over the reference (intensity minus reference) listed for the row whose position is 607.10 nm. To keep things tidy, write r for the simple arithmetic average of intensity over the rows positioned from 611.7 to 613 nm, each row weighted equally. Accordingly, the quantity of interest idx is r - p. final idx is 10.4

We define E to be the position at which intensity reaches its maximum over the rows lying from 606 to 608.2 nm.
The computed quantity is 608.10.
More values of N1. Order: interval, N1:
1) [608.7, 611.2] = 610.10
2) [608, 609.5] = 608.35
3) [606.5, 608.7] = 608.35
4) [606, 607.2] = 606.35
